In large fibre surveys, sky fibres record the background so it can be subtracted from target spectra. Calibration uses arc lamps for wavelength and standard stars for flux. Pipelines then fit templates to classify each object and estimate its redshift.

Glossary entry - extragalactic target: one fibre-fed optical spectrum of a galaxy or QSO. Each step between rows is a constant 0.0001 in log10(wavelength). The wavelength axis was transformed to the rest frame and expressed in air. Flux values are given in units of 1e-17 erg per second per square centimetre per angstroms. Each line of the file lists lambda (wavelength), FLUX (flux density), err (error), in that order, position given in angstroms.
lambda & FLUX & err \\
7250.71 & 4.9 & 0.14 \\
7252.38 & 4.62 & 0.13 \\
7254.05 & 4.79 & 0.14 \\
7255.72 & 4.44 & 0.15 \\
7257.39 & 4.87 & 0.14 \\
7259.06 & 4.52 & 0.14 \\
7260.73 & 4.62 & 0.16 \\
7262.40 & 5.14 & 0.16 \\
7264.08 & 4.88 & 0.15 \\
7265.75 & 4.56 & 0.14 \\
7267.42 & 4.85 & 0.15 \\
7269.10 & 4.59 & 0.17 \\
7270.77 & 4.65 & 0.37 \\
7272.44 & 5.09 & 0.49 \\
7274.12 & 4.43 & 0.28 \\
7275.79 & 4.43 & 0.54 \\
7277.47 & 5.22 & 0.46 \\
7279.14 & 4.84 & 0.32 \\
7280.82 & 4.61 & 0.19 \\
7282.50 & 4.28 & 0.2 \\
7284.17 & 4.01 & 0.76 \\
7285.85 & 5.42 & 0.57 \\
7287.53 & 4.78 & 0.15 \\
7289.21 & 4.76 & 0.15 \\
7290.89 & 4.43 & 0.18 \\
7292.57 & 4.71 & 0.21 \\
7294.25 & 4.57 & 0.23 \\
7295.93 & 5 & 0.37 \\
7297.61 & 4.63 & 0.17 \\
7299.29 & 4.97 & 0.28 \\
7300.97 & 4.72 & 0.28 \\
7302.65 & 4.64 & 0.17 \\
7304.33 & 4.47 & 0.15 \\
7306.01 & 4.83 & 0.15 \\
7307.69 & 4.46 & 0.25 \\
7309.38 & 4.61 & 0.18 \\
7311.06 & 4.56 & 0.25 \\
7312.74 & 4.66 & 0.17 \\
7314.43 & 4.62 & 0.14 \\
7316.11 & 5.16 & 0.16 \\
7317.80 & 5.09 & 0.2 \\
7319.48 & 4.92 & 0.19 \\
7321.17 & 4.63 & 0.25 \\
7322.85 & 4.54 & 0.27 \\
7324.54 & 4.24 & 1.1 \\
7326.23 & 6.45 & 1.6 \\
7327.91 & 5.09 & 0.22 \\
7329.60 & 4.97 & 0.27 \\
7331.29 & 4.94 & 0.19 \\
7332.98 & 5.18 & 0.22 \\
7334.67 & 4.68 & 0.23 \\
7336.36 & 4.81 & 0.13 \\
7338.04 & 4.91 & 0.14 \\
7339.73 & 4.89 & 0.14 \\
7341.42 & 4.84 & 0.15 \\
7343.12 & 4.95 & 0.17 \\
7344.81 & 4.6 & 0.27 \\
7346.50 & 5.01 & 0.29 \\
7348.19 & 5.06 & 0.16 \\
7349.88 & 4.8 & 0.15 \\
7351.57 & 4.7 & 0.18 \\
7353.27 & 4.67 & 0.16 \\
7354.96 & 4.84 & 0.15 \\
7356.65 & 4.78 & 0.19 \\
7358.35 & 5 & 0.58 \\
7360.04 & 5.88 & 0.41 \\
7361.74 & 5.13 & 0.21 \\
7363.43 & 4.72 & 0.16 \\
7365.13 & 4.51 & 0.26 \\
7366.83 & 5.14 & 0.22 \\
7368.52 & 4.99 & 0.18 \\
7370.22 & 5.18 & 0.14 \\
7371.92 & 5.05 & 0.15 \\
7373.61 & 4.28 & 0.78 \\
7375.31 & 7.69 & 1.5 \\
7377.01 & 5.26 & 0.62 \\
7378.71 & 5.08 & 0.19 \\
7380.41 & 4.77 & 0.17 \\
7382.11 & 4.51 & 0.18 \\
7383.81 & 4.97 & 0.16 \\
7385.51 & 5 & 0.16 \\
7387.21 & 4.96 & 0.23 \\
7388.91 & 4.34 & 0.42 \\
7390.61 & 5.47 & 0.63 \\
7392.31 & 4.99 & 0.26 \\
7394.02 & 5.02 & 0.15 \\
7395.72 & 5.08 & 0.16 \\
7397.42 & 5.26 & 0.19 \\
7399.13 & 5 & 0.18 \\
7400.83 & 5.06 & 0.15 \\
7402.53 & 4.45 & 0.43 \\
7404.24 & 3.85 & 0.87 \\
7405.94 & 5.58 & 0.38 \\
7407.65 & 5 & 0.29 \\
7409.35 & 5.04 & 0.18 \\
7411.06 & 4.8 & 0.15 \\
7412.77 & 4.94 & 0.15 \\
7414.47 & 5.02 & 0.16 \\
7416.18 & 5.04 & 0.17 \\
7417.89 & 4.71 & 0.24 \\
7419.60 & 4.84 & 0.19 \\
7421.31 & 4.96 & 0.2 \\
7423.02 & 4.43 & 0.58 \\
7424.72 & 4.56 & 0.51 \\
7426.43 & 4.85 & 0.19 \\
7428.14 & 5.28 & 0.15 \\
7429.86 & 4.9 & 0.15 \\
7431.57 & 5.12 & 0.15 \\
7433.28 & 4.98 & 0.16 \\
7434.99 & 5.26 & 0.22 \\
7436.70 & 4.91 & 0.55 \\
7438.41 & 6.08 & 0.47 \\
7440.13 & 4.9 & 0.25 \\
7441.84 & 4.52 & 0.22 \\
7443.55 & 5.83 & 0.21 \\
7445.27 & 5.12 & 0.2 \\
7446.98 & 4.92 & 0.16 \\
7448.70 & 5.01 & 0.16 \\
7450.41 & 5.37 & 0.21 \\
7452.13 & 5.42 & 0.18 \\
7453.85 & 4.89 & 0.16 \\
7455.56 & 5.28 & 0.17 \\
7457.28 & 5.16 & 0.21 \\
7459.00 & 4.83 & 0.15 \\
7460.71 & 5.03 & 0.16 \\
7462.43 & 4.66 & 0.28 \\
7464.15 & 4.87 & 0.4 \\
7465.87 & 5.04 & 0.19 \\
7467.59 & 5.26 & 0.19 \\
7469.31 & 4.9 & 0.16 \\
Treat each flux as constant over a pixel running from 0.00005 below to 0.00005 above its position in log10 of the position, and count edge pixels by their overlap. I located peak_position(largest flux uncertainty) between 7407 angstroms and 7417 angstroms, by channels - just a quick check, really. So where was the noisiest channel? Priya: 7407.65 angstroms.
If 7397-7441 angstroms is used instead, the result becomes 7404.24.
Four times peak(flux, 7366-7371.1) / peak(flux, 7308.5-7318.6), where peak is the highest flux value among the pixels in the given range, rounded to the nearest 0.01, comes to 4.02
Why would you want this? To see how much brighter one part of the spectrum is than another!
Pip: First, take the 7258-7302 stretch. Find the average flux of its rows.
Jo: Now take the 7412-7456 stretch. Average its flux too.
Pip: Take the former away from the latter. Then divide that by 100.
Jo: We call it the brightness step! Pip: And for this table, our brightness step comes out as 0.0032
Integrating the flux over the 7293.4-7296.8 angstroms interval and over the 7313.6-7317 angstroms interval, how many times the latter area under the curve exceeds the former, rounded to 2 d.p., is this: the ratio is 1.02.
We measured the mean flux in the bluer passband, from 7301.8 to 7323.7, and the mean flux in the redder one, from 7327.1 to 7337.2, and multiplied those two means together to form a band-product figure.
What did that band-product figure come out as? 23.3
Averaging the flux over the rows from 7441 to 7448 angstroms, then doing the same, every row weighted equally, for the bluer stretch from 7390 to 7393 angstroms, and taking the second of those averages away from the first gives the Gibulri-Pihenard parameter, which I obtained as -0.13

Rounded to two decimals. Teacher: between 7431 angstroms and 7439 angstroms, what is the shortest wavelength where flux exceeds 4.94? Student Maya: 7431.57 angstroms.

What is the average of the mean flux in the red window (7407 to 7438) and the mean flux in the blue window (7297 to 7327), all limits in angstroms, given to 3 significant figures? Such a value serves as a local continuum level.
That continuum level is 4.86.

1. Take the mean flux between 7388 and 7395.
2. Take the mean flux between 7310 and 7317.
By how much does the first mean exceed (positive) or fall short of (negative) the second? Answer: 0.21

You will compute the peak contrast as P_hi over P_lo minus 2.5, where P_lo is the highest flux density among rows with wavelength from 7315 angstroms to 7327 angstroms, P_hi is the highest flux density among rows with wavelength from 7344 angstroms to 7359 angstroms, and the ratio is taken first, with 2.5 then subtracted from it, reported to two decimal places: -1.72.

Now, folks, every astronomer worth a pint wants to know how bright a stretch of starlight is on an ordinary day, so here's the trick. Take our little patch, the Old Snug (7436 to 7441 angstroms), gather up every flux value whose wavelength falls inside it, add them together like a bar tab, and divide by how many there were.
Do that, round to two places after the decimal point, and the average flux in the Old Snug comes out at 5.30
